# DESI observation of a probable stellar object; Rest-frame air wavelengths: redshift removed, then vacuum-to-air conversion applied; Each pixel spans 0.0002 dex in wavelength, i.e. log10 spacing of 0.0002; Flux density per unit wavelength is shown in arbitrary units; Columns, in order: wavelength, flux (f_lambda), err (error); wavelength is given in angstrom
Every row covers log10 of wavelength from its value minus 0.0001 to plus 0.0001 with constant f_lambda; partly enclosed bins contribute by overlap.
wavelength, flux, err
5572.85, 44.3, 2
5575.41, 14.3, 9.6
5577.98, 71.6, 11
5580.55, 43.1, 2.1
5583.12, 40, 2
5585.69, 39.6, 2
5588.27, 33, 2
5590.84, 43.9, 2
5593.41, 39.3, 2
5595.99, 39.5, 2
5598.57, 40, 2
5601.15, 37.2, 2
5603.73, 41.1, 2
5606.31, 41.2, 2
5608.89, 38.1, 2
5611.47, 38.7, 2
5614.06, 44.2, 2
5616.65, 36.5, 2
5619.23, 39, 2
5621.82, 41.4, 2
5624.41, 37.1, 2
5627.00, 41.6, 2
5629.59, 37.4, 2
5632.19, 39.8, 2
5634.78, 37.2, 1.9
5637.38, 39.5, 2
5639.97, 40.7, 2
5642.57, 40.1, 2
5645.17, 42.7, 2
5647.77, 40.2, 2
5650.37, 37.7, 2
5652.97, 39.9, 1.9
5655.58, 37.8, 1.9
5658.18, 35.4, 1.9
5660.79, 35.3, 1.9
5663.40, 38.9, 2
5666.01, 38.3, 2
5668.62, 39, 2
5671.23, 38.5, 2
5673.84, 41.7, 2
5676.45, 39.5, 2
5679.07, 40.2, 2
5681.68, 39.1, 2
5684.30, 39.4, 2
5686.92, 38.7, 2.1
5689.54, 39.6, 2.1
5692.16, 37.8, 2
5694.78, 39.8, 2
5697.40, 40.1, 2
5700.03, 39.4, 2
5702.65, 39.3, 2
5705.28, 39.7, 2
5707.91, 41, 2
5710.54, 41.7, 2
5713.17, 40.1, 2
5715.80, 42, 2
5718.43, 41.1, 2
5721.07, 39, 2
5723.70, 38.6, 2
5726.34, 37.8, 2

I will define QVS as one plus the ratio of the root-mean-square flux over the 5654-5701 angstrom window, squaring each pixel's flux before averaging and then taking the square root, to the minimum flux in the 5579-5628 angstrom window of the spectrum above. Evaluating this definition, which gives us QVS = 2.18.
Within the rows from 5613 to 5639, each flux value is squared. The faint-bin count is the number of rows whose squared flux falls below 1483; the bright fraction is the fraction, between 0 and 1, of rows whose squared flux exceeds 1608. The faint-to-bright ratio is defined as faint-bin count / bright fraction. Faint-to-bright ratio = 13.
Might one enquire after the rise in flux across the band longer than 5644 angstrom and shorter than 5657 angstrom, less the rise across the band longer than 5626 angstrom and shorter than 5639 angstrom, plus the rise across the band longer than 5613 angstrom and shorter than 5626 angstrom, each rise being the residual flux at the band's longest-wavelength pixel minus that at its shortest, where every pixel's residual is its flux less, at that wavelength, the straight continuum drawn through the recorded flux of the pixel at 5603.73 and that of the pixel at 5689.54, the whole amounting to -10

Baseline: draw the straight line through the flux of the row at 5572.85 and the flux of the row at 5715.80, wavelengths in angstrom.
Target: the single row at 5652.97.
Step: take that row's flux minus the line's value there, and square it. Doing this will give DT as 10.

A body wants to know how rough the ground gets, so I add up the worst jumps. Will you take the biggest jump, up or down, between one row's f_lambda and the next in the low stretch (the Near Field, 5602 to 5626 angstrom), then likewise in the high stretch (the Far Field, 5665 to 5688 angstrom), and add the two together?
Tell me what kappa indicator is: 11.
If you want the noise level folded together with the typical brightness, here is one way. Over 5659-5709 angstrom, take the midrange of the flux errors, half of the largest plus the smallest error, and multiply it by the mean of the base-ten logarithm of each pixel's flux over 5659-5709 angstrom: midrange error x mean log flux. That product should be 3.19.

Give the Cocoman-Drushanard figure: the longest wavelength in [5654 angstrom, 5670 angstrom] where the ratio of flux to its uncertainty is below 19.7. 5668.62 angstrom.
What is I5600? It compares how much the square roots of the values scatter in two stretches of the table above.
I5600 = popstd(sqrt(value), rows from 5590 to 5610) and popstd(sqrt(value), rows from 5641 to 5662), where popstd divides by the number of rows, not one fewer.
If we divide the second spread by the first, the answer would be 1.27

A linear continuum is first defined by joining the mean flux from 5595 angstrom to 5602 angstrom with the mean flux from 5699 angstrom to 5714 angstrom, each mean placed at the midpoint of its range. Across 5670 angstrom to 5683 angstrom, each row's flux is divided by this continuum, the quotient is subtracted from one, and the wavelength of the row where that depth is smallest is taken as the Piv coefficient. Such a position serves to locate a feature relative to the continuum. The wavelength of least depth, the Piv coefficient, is 5673.84 angstrom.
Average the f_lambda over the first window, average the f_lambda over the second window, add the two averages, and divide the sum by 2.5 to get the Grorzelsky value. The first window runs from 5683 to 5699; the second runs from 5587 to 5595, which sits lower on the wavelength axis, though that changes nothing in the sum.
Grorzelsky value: 31.2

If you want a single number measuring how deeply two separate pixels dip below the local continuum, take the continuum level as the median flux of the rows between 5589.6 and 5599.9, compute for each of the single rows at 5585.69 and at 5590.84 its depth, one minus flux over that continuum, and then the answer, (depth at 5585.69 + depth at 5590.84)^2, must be 0.010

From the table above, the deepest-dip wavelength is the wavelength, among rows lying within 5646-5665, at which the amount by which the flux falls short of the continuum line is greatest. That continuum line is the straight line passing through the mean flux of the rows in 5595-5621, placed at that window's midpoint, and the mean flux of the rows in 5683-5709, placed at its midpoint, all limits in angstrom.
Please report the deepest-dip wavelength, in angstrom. 5660.79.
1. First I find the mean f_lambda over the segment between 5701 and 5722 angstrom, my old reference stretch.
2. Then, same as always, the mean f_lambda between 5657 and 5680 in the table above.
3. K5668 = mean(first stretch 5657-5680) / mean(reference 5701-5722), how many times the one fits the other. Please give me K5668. 0.95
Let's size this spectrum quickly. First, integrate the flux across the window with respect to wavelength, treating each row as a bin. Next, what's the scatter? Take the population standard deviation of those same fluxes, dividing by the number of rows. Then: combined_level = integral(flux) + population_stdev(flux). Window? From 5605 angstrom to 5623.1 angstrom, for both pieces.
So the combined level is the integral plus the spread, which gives 724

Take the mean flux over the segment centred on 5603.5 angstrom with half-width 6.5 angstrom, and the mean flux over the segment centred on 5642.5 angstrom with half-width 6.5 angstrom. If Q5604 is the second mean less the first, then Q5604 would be 1.1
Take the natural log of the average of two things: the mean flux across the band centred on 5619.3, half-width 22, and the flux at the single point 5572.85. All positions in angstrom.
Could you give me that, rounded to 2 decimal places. 3.73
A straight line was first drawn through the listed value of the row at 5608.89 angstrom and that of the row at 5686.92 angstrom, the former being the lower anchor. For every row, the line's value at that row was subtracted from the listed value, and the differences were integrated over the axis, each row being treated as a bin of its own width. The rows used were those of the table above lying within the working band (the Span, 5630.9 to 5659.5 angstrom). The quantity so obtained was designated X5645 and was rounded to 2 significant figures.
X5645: 23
